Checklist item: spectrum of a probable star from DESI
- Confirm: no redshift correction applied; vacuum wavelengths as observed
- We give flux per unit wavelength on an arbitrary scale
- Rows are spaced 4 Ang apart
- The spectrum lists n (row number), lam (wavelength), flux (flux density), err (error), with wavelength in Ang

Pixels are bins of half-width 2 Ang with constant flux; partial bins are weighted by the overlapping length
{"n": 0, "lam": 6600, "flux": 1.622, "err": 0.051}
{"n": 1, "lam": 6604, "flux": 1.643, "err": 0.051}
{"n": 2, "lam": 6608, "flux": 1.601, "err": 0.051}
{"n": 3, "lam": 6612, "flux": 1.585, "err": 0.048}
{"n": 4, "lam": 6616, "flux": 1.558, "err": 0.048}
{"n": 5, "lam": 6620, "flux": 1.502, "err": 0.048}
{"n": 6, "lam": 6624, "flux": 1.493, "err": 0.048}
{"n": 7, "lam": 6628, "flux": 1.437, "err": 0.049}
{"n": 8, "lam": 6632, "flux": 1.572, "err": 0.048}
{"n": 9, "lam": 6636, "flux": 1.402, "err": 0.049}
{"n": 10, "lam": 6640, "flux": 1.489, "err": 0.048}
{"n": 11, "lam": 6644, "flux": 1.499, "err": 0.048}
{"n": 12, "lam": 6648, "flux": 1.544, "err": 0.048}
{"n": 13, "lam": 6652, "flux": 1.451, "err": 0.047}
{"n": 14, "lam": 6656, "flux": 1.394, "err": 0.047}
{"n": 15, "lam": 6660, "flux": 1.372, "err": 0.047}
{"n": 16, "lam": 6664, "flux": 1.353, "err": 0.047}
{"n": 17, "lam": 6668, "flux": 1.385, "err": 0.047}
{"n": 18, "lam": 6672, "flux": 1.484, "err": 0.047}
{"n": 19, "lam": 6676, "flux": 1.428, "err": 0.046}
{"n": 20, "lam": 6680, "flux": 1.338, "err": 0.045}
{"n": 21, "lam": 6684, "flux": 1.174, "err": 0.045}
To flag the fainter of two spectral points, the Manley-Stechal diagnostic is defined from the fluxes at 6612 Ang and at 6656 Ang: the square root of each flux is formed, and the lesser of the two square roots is 1.18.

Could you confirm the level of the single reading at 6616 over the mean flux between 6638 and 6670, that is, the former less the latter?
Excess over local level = 0.12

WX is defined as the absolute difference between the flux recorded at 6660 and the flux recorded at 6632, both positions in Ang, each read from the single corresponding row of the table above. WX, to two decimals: 0.20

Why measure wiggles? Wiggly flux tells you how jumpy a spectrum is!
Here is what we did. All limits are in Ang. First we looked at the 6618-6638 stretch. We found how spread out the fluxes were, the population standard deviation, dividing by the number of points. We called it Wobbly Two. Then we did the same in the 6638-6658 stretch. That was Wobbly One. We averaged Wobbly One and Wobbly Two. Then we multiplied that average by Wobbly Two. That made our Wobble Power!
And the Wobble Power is 0.0032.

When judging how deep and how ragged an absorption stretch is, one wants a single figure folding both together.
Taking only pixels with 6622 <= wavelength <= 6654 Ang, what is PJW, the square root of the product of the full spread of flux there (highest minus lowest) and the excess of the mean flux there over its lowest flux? 0.119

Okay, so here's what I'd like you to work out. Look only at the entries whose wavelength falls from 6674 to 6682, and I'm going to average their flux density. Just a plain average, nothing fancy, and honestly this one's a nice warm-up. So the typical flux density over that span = 1.38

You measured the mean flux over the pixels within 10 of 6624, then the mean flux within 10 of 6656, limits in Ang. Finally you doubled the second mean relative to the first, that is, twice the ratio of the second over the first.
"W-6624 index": 1.88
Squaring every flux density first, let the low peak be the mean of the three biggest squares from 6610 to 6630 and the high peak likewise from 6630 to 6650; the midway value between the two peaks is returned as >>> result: 2.38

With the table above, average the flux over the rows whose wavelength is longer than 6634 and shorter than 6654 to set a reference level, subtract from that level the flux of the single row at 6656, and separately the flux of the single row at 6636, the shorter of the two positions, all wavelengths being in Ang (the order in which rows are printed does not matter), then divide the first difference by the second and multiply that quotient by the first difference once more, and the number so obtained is 0.09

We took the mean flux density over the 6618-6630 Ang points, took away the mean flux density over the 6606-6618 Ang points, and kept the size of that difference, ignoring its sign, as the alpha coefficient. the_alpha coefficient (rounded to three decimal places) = 0.104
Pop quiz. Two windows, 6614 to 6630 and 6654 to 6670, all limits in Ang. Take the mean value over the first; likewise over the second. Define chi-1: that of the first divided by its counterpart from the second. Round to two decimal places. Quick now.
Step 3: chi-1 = 1.09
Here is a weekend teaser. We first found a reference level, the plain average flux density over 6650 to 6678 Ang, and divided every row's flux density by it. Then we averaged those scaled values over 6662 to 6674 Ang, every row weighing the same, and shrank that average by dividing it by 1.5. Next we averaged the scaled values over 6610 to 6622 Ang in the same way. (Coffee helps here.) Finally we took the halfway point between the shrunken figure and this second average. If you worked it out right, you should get 0.88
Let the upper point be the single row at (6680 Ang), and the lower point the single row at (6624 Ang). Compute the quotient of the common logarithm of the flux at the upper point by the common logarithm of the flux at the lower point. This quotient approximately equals 0.73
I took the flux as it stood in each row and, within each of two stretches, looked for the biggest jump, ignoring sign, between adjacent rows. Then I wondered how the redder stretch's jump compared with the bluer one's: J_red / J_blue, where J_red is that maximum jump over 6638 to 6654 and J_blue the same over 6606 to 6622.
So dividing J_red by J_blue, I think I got 1.7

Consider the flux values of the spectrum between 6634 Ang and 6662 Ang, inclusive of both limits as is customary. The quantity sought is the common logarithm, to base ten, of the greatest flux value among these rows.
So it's 0.189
